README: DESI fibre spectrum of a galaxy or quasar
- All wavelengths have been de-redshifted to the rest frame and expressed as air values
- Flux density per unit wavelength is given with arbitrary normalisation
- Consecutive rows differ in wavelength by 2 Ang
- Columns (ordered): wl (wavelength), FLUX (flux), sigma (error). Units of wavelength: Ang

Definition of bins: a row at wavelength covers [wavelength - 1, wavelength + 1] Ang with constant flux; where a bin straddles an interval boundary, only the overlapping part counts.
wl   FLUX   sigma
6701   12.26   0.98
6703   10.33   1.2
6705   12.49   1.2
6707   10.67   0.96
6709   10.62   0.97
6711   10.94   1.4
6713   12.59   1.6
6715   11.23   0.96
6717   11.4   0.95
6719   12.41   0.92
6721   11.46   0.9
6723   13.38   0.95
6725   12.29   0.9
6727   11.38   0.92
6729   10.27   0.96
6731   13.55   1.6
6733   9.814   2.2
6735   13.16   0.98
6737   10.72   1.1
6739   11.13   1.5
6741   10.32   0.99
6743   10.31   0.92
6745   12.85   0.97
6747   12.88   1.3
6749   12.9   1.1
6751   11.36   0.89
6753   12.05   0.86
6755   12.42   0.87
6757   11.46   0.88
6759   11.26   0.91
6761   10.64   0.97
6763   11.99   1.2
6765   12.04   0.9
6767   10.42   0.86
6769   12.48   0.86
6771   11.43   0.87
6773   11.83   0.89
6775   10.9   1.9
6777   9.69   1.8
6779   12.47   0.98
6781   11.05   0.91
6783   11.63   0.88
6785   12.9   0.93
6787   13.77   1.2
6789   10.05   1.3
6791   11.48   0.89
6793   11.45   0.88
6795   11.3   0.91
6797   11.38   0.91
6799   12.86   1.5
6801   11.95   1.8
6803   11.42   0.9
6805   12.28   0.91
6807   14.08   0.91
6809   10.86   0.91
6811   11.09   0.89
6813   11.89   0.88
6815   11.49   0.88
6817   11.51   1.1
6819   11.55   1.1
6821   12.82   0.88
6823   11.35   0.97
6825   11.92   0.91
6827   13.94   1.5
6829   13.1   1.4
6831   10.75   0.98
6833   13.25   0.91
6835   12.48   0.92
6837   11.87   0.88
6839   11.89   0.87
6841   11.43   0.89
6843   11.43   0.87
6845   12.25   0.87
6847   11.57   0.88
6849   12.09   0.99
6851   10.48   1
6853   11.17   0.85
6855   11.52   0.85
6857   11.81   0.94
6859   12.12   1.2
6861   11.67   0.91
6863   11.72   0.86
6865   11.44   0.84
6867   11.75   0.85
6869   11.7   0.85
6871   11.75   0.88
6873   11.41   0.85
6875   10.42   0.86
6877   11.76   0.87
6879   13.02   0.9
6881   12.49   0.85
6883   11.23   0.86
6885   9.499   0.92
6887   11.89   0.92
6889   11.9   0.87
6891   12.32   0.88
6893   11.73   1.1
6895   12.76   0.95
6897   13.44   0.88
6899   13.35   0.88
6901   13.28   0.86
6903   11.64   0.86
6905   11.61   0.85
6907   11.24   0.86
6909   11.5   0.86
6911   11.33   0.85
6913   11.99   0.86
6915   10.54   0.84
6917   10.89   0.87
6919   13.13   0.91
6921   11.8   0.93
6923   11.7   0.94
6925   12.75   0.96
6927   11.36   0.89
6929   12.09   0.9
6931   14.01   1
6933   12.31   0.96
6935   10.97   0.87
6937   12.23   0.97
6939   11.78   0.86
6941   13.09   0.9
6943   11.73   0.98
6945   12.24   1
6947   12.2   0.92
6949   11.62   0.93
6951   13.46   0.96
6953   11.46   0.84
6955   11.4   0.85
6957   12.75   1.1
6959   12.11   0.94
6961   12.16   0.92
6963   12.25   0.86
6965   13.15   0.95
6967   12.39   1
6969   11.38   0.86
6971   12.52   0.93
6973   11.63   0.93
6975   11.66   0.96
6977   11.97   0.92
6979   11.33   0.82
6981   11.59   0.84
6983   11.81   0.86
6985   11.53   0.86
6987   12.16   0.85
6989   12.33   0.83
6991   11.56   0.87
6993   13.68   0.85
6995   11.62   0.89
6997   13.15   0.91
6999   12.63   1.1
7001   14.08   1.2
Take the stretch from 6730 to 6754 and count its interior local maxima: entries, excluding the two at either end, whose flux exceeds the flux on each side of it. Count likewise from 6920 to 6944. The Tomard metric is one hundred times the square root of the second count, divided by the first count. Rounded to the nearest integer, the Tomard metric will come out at 67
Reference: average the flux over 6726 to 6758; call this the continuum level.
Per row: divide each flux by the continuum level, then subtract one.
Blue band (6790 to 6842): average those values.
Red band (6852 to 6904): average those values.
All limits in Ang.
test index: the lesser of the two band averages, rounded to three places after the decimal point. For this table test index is 0.018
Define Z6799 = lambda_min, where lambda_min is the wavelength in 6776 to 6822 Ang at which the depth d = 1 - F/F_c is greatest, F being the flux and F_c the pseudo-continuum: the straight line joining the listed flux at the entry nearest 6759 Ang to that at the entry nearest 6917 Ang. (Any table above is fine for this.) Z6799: 6777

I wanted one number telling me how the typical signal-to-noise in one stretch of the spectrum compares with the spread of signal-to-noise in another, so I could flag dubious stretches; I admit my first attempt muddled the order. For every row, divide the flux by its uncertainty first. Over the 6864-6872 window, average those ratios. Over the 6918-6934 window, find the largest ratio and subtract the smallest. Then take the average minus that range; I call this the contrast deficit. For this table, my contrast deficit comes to 11.7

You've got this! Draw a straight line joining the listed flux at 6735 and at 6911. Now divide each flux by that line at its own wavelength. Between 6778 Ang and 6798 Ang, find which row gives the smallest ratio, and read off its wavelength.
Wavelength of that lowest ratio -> 6789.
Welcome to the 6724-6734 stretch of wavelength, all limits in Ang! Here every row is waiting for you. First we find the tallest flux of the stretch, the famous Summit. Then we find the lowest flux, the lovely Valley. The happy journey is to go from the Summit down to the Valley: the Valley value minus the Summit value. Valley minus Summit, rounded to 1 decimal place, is -3.7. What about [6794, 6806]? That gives -1.6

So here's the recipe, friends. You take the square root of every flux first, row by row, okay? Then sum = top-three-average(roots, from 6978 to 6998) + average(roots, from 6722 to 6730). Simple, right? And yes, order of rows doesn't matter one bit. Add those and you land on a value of 7.05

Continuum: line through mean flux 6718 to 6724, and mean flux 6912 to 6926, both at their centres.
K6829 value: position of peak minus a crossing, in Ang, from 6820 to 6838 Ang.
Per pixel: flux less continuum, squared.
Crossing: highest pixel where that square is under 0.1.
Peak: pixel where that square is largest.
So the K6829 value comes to -10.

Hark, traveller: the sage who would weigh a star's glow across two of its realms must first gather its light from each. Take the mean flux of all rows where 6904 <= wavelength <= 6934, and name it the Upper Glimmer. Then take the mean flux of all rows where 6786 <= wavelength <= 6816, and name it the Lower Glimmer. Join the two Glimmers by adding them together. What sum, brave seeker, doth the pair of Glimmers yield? 23.7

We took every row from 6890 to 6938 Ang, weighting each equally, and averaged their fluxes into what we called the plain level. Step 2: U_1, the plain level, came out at 12.1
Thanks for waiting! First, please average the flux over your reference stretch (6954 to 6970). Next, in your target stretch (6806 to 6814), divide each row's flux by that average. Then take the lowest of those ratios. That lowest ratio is 0.89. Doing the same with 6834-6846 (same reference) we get 0.94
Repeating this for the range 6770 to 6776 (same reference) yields 0.89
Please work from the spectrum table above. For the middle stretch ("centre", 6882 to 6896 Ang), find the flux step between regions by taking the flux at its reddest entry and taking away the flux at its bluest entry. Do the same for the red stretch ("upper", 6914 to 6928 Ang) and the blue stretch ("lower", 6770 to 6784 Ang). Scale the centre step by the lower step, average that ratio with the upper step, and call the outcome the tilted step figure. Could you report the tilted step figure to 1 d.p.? 4.2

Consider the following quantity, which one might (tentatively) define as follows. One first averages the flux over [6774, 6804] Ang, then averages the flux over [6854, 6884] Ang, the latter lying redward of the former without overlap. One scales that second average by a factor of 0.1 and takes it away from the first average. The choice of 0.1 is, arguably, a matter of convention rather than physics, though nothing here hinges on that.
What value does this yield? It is 10.4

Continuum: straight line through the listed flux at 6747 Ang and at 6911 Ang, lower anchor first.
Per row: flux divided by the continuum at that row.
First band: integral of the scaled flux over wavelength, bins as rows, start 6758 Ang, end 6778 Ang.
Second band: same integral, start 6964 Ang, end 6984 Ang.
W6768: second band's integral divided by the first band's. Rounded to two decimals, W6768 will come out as 1.25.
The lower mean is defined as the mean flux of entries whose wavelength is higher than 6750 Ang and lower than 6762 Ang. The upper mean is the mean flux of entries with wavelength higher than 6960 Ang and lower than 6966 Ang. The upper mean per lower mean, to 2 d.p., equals 1.09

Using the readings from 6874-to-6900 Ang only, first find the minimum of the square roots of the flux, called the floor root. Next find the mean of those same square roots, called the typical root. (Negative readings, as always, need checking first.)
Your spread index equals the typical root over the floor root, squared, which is 1.26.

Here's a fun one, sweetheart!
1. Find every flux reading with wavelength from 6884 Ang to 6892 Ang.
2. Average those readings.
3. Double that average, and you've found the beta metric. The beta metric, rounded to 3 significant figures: 22.8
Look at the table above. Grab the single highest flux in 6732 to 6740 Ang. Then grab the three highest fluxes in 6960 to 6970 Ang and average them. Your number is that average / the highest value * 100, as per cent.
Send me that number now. 96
